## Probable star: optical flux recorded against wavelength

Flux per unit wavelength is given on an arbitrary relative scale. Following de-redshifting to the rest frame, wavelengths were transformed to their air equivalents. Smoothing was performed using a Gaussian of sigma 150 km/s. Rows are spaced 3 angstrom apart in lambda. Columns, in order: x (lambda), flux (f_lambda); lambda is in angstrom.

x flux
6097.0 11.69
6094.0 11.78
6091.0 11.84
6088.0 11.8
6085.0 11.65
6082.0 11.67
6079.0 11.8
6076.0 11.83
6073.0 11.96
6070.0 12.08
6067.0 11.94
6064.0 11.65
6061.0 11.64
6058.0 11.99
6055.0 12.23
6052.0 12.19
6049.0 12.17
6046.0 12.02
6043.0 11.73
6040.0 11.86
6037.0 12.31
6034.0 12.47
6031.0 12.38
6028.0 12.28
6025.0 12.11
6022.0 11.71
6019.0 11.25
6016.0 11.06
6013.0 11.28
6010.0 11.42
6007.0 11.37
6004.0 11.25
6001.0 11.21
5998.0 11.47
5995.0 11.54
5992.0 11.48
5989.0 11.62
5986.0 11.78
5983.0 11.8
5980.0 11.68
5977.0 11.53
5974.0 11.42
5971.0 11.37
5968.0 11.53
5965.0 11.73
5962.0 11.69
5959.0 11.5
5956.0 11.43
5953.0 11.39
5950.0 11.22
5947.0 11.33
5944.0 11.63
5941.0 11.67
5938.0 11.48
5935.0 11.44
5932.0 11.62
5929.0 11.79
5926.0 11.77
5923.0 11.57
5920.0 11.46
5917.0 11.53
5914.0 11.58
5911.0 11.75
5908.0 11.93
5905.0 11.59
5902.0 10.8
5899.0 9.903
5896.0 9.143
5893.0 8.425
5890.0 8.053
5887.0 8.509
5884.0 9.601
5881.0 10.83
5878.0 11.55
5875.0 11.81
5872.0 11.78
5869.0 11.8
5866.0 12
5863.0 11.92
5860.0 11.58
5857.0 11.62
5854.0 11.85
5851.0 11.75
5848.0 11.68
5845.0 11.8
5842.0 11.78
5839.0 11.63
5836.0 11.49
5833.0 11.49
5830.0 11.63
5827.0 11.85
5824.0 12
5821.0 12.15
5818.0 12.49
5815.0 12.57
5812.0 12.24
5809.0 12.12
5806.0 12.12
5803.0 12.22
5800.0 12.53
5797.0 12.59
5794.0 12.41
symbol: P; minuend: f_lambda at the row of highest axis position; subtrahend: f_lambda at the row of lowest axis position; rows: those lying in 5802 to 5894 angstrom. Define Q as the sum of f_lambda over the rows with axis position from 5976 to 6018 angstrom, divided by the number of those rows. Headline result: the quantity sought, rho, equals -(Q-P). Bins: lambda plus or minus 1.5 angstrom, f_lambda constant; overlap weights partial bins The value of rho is -15.3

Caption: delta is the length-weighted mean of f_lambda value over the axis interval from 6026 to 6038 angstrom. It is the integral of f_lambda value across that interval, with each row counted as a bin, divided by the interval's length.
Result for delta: 12.4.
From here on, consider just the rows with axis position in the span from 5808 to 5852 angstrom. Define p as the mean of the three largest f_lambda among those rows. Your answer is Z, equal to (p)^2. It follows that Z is 155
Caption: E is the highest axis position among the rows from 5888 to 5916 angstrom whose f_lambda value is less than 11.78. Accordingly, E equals 5914.0 angstrom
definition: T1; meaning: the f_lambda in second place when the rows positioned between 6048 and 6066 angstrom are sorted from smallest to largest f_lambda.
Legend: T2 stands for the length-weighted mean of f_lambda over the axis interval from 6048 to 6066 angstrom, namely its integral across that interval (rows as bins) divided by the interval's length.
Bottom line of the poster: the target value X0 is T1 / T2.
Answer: 0.97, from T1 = 11.65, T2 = 12.0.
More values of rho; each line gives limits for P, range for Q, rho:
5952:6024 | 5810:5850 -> -11.6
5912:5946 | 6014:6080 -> -11.9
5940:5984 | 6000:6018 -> -11.1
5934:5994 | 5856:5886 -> -11.4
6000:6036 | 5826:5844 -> -10.4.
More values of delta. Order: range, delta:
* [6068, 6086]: 11.8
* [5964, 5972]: 11.5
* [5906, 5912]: 11.8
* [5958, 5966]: 11.6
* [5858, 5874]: 11.8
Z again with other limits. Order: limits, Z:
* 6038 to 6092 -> 149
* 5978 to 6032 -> 150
